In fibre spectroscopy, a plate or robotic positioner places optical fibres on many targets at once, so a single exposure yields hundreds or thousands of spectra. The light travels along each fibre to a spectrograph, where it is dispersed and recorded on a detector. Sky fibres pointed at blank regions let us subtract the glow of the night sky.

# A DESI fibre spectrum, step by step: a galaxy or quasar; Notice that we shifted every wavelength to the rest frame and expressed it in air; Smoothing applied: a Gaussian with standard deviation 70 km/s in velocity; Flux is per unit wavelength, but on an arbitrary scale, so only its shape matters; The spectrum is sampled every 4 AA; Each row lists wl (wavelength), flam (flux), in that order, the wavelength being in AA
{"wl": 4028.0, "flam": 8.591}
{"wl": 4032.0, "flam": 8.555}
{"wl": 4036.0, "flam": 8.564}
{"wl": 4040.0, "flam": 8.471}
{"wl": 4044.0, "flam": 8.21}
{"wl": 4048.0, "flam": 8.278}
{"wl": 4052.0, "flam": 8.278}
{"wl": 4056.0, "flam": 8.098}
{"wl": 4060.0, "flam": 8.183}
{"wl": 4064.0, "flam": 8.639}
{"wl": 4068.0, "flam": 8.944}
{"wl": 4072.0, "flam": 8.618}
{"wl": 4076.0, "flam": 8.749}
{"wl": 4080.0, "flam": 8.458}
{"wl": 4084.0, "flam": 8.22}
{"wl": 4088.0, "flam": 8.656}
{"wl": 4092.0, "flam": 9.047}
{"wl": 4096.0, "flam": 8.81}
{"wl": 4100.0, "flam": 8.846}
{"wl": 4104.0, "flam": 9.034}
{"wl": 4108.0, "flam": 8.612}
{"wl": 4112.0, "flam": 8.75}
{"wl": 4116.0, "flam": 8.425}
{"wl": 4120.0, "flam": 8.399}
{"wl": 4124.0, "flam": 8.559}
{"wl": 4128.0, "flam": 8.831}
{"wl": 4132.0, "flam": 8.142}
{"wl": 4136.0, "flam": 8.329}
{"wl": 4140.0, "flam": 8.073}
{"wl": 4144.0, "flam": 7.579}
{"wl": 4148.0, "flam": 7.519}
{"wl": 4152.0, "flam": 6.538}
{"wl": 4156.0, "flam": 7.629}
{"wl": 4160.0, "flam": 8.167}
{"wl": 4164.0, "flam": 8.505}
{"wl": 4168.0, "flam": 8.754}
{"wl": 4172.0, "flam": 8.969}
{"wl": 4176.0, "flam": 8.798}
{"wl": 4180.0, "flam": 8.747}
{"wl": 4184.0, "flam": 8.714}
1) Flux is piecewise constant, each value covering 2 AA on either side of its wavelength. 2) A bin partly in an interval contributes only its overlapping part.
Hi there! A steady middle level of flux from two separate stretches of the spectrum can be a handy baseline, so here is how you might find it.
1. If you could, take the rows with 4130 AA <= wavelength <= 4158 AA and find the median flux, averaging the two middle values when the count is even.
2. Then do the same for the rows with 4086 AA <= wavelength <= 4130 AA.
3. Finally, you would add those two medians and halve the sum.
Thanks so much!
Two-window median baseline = 8.19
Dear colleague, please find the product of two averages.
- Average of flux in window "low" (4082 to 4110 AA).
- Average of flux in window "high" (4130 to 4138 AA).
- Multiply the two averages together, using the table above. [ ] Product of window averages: 72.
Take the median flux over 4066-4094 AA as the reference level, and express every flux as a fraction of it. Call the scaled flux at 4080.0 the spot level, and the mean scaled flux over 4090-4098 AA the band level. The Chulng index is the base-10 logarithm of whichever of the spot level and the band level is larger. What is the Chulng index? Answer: 0.013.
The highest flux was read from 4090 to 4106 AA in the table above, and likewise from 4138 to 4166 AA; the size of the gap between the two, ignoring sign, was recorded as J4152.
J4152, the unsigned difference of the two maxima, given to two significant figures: 0.54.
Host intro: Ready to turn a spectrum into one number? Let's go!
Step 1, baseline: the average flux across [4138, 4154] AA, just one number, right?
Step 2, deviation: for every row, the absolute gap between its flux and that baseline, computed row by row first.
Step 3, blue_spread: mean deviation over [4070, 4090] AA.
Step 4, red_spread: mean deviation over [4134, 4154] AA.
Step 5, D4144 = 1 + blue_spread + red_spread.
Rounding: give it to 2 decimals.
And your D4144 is 2.65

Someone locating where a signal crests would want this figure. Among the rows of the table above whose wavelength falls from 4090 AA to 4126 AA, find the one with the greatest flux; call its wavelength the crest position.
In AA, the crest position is 4092.0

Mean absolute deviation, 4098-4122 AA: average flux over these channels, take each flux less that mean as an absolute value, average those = 0.20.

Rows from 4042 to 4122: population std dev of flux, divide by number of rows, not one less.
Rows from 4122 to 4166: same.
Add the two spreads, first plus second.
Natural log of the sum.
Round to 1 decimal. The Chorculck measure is -0.1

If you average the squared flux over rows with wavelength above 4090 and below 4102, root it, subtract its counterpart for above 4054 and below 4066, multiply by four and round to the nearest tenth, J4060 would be 2.4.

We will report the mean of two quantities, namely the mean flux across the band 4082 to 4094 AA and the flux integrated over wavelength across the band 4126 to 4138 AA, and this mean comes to 54.9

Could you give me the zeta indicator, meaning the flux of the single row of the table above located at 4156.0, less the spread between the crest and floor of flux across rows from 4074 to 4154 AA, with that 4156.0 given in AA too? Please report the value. 5.1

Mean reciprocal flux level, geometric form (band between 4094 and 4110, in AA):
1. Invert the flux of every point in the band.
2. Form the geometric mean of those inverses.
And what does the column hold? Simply 0.113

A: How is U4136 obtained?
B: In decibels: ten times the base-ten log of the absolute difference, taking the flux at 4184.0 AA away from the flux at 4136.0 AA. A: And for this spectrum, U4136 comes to -4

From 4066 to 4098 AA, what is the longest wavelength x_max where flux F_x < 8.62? 4084.0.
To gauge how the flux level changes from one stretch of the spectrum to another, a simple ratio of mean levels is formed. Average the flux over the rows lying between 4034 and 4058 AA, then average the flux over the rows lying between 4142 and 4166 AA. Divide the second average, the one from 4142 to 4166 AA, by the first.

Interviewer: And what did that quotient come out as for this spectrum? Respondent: 0.92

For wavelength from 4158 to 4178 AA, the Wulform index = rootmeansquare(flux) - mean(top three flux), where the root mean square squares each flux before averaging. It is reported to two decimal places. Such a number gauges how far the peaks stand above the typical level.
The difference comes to -0.20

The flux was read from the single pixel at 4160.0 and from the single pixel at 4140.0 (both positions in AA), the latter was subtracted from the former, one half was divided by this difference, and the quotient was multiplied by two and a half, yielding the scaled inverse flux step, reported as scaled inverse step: 13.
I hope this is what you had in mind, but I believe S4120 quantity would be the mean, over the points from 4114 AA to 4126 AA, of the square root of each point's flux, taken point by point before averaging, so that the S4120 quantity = 2.91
